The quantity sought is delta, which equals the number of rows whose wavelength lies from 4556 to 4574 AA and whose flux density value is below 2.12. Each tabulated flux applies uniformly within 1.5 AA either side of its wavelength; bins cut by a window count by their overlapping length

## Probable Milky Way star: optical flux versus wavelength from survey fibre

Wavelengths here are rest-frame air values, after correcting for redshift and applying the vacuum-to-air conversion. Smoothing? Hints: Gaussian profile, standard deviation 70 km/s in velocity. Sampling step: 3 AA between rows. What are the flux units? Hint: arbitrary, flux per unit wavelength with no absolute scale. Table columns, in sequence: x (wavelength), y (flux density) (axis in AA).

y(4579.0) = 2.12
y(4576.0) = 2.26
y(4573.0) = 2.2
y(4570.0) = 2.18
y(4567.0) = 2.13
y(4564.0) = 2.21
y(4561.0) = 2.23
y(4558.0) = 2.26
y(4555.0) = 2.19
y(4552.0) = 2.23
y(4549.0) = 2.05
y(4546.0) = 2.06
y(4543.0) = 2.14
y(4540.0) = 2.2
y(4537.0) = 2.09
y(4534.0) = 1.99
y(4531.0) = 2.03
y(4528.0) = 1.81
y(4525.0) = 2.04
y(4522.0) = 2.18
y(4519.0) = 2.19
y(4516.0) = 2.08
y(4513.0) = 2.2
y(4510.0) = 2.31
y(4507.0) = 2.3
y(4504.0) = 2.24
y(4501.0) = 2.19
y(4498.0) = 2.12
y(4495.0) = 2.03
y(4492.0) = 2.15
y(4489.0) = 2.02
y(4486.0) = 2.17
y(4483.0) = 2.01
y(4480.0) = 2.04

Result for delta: 0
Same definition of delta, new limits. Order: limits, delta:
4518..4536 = 4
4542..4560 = 2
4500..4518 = 1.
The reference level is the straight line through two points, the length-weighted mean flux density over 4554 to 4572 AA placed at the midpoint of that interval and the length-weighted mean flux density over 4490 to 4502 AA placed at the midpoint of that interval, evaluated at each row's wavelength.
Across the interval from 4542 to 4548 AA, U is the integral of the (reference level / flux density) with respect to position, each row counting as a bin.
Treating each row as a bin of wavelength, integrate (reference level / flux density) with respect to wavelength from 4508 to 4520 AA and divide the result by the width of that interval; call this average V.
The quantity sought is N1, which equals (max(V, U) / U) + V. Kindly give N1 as 1.97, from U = 6.2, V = 0.97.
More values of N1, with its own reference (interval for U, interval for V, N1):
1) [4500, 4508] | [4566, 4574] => 2.02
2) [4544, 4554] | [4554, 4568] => 2.00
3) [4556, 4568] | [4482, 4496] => 2.01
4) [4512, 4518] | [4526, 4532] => 2.13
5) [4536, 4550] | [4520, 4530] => 2.07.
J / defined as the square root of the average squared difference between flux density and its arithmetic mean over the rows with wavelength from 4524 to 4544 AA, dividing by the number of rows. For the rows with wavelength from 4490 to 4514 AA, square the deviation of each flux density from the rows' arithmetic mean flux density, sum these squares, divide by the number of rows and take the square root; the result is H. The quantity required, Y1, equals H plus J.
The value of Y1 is 0.203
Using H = 0.087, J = 0.12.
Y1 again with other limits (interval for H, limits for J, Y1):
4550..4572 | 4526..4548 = 0.155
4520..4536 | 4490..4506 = 0.189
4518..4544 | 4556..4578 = 0.161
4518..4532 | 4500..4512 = 0.186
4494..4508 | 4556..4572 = 0.138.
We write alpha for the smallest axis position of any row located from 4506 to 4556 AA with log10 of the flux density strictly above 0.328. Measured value 4507.0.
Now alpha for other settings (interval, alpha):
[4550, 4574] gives 4552.0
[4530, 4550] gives 4540.0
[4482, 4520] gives 4486.0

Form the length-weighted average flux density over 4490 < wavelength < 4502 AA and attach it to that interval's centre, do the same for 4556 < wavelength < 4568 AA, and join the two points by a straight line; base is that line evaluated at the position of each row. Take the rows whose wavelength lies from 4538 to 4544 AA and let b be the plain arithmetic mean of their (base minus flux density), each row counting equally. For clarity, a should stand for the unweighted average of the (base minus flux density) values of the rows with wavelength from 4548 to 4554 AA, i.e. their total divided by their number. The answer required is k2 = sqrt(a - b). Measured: 0.207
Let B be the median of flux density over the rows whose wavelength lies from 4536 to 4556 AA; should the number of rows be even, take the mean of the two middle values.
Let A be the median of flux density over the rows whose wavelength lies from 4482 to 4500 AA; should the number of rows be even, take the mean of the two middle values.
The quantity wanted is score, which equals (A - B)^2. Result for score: 0.0042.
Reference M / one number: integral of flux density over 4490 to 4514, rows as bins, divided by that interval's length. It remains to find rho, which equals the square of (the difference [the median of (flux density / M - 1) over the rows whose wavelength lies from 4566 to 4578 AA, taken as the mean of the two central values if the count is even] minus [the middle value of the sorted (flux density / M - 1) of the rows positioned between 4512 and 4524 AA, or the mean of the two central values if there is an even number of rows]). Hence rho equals 0.000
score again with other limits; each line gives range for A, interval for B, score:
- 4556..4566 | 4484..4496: 0.0196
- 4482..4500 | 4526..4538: 0.0042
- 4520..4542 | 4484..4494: 0.0121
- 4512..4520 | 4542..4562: 0.0000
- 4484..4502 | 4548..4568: 0.0056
